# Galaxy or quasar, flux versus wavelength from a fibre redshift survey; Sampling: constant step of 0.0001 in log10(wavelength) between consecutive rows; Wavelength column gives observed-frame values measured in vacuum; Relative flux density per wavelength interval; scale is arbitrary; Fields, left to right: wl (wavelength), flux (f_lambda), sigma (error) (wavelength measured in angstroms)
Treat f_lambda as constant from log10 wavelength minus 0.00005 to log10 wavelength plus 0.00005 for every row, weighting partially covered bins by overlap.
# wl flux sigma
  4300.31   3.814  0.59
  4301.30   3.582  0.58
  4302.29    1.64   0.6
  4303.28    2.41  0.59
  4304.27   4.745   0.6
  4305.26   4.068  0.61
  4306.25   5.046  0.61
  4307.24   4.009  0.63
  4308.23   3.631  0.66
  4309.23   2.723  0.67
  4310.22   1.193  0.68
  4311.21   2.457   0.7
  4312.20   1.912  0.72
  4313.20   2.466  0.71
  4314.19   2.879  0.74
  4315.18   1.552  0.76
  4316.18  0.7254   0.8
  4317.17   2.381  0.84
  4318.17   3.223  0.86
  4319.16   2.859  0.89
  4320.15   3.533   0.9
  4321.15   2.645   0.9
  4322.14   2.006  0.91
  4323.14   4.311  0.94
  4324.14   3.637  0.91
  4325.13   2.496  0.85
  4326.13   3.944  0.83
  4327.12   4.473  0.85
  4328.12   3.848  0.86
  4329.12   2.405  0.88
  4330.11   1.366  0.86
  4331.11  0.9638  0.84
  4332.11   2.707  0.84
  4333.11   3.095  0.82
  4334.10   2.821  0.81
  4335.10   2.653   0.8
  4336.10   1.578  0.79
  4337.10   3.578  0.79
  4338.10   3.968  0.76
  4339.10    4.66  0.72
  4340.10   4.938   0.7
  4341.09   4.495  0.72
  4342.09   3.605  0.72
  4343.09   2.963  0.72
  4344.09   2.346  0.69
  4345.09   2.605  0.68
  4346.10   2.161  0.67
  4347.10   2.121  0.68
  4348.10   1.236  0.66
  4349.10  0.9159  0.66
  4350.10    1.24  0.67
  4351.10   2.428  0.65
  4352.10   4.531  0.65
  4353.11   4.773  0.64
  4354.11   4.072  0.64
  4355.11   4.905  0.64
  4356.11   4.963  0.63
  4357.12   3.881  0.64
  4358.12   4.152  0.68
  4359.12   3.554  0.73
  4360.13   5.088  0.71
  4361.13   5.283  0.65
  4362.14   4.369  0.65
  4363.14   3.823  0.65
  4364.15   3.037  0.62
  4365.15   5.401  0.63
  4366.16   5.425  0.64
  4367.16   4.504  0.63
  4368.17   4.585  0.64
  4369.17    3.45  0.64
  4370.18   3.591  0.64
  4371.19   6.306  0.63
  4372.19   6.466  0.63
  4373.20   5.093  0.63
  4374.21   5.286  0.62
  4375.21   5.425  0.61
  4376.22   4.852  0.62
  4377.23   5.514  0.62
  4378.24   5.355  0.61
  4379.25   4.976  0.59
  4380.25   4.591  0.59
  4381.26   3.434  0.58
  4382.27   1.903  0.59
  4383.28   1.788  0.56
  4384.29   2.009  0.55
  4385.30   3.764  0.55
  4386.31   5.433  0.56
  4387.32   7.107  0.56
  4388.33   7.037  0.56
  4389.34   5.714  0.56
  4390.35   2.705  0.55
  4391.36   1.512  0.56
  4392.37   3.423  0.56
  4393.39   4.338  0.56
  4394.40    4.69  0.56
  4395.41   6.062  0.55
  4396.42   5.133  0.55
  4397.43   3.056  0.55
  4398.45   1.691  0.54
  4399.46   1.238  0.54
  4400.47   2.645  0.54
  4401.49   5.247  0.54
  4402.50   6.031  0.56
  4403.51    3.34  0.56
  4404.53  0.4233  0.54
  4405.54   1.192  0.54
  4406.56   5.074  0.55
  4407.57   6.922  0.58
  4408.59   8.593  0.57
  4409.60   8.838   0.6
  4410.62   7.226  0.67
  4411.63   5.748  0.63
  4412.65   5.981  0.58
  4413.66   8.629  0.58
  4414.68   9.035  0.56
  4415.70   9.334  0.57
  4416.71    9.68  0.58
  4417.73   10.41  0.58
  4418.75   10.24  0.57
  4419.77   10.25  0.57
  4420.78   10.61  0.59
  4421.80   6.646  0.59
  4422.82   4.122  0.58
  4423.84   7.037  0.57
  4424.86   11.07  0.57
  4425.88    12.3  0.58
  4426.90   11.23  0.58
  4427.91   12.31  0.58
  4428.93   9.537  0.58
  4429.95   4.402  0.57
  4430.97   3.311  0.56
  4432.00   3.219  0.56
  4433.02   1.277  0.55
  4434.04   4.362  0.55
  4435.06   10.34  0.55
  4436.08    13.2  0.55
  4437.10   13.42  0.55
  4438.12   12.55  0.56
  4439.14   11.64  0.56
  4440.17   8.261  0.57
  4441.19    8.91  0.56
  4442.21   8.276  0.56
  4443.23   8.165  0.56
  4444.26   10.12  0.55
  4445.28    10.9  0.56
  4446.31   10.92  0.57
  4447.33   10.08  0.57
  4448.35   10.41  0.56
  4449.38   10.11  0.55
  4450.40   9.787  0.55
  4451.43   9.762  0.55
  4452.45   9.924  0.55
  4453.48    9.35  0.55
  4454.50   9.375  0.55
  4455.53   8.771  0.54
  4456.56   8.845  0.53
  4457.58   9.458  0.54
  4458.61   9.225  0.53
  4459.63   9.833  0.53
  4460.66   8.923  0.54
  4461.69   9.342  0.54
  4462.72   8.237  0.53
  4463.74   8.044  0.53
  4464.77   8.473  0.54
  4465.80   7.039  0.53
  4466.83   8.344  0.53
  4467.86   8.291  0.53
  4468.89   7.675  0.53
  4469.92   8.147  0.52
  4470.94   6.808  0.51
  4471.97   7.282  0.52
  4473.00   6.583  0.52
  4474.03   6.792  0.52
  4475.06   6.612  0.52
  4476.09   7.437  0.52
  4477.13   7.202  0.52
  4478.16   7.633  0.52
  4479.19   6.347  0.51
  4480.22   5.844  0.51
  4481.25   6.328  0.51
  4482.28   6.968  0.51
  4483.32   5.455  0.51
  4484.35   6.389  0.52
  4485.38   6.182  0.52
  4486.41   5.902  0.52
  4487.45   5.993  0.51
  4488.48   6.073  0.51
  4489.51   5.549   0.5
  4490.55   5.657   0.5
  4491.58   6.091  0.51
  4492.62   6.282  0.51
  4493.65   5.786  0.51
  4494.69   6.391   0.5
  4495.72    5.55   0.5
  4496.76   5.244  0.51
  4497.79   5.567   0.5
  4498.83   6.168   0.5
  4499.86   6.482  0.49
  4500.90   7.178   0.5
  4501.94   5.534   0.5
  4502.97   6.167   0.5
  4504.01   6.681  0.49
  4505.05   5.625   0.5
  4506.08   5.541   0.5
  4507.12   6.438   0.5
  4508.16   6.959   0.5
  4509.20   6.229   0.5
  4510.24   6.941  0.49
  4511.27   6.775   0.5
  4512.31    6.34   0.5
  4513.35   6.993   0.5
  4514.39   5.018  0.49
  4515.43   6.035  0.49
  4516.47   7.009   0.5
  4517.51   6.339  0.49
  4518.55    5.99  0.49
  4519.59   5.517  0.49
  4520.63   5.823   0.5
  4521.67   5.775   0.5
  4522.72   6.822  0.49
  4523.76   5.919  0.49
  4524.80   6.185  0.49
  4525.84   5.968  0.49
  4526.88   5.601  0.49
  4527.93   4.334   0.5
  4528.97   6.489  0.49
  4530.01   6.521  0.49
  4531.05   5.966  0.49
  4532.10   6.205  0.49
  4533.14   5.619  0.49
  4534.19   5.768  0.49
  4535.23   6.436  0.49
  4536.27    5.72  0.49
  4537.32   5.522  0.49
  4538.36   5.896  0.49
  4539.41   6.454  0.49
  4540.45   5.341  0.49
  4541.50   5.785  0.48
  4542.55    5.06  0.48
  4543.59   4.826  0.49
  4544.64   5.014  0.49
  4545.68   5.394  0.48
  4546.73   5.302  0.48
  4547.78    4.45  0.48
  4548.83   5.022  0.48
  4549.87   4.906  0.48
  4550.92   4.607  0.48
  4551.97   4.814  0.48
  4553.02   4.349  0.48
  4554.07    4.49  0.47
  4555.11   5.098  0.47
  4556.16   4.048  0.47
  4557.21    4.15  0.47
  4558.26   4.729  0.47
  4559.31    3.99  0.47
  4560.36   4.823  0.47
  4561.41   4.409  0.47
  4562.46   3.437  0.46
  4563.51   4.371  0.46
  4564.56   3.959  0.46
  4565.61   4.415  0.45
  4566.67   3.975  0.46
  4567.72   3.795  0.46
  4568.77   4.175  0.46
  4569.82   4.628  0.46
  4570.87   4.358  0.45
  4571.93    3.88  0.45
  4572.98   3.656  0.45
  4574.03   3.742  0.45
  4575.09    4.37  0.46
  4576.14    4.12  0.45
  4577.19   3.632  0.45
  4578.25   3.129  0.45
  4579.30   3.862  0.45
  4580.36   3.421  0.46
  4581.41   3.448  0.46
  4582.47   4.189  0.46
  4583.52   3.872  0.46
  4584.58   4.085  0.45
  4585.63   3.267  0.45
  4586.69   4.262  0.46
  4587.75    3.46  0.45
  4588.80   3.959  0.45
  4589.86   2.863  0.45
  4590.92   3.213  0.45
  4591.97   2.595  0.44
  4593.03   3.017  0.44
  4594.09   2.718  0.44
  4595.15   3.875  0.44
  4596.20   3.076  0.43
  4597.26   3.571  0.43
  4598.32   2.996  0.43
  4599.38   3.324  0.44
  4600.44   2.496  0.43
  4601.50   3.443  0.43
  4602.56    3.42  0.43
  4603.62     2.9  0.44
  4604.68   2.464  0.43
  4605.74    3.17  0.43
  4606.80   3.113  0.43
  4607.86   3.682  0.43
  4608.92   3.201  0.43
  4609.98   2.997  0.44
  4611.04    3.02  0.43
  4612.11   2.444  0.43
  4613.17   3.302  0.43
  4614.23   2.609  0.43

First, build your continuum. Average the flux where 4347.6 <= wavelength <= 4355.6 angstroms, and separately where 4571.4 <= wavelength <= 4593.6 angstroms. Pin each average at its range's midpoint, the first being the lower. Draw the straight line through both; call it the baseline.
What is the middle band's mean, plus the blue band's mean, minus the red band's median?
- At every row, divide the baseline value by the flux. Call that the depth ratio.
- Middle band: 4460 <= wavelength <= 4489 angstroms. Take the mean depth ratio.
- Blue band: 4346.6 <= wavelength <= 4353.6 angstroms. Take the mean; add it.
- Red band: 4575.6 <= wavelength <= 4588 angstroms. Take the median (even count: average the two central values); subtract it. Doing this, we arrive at 1.2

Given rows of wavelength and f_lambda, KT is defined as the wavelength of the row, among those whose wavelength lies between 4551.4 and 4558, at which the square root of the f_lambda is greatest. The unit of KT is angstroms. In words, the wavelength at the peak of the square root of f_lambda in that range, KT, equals 4555.11 angstroms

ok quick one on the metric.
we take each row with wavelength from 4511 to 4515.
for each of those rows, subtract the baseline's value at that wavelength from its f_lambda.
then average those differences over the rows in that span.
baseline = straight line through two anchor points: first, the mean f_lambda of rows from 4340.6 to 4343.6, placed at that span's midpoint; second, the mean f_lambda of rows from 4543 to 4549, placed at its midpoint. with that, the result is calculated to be 1.5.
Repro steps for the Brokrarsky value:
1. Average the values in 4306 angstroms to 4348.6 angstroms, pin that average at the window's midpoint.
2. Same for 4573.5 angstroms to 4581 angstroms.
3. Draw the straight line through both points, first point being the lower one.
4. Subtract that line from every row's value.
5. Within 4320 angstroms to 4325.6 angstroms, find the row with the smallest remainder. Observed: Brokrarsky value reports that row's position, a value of 4322.14 angstroms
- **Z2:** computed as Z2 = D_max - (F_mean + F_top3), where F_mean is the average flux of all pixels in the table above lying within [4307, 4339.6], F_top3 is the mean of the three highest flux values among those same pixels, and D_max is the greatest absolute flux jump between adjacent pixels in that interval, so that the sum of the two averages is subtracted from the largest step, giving -5.0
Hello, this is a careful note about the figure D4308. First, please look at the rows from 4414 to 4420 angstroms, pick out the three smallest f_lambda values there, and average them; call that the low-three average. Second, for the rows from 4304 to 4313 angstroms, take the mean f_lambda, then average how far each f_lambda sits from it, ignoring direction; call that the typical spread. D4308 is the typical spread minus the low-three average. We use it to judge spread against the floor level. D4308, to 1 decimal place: -8.2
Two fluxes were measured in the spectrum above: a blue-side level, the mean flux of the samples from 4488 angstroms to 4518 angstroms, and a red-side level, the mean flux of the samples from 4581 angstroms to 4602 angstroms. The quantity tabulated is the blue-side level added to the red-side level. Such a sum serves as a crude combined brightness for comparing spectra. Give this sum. 9.5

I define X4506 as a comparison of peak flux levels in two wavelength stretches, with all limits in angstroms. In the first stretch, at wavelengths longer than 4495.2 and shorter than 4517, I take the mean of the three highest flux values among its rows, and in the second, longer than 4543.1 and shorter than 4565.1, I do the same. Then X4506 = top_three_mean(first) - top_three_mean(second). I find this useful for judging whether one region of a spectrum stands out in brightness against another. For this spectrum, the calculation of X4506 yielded 2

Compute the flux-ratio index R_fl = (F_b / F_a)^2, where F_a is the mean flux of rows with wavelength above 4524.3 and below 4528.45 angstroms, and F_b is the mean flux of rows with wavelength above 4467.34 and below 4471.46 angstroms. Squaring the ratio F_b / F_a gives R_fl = 2.0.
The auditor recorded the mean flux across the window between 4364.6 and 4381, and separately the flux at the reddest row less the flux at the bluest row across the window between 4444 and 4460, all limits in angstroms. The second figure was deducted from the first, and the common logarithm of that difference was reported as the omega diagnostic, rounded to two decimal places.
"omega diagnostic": 0.73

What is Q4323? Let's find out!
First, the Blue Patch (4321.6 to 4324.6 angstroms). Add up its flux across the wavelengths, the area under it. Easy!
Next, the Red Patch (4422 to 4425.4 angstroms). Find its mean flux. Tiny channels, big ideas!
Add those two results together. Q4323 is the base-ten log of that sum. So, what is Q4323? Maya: 1.24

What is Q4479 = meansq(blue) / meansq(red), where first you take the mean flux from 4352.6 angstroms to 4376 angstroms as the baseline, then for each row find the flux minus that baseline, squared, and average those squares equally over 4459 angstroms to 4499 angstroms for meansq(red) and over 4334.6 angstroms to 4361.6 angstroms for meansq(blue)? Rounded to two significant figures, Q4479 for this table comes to 0.52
